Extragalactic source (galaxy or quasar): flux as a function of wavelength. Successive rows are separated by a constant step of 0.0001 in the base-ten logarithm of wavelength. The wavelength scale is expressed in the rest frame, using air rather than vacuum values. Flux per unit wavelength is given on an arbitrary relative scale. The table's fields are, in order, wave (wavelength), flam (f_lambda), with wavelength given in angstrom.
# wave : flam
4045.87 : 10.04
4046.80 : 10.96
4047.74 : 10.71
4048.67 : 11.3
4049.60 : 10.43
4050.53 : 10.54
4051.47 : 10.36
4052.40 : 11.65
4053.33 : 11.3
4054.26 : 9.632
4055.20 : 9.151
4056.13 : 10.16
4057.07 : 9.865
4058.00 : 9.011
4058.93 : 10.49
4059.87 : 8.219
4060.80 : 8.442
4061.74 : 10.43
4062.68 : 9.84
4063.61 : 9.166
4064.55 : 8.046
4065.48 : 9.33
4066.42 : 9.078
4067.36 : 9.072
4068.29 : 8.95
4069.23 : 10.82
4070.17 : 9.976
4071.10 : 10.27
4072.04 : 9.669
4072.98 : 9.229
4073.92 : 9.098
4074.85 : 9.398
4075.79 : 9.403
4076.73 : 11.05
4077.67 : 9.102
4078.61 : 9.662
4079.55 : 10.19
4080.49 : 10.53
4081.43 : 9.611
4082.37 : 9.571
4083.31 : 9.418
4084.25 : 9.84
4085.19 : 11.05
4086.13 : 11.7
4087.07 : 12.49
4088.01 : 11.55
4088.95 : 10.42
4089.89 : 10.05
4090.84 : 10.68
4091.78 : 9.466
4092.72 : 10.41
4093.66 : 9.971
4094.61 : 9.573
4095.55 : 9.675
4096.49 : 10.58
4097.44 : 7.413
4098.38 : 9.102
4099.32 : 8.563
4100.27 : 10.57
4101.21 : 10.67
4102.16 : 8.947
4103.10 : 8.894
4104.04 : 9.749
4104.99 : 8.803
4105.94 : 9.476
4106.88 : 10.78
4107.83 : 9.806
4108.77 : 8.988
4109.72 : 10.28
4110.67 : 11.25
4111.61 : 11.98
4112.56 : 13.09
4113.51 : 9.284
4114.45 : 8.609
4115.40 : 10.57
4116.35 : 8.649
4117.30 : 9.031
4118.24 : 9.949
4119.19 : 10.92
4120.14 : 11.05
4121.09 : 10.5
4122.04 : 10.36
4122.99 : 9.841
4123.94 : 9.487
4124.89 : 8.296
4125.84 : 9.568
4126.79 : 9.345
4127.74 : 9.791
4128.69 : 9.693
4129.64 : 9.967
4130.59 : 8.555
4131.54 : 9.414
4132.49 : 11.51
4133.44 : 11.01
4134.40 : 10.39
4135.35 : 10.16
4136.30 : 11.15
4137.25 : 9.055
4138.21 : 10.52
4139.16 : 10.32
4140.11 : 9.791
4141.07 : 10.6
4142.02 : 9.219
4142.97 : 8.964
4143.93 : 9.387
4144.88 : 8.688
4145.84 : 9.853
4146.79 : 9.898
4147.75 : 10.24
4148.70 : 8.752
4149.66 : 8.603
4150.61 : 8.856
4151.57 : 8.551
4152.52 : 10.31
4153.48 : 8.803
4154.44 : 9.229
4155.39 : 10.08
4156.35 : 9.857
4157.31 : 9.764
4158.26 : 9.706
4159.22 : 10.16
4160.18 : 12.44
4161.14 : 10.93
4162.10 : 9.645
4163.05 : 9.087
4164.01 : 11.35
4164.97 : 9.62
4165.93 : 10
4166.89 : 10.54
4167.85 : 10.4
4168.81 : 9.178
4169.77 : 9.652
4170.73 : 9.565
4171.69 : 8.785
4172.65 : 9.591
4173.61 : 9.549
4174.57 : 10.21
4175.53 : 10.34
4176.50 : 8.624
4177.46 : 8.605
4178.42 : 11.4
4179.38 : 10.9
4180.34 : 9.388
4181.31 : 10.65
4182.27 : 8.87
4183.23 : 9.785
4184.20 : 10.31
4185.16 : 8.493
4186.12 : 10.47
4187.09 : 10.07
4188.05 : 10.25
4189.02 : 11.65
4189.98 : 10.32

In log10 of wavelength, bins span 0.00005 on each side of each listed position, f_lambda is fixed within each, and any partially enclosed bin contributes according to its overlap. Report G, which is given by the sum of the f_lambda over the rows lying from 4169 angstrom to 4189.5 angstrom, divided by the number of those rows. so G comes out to 9.9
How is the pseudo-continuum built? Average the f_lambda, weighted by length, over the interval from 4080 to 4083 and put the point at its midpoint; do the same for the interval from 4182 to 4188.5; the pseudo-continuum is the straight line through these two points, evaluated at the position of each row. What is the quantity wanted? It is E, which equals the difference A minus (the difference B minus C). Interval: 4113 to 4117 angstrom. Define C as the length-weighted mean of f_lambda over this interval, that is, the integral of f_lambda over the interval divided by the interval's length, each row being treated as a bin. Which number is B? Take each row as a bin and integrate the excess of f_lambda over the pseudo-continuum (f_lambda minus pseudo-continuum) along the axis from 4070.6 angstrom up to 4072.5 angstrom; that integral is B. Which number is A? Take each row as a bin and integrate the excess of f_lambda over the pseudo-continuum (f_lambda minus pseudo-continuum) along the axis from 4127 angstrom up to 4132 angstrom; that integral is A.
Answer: 7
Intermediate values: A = -1.8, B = 0.2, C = 9.3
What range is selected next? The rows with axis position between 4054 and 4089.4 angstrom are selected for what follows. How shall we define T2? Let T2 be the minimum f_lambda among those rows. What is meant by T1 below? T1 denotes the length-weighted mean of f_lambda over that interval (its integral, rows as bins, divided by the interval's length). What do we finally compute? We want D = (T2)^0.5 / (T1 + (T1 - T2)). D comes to 0.245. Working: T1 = 9.8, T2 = 8.046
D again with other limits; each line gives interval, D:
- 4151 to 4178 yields 0.264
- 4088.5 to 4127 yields 0.221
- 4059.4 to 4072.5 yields 0.265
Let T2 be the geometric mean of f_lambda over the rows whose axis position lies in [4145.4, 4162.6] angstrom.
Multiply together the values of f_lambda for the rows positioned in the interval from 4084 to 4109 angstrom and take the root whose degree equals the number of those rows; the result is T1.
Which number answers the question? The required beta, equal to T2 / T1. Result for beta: 0.98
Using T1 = 9.9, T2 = 9.72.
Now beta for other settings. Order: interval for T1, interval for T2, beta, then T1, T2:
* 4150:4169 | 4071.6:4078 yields 0.97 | 9.9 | 9.54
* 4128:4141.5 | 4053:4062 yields 0.95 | 10.1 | 9.63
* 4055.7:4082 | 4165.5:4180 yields 1.03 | 9.5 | 9.79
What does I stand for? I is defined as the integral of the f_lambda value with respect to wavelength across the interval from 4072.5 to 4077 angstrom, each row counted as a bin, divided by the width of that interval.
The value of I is 9.6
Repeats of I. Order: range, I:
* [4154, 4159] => 9.8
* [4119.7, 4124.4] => 10.2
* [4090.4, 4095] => 10.0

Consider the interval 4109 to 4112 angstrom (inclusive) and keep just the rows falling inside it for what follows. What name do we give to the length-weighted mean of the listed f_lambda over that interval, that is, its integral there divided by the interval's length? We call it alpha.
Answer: 11.0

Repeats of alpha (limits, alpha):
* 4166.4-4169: 10.1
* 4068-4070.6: 10.0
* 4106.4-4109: 10.0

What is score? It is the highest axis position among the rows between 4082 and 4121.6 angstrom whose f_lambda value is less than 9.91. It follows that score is 4117.30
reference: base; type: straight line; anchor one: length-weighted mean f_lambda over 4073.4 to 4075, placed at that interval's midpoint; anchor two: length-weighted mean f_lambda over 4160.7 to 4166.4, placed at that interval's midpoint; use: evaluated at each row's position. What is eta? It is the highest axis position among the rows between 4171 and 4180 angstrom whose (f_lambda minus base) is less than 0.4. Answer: 4177.46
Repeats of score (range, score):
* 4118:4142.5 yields 4142.02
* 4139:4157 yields 4156.35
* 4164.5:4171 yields 4170.73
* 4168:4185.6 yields 4185.16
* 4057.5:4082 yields 4081.43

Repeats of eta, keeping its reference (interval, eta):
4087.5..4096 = 4095.55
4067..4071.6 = 4068.29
